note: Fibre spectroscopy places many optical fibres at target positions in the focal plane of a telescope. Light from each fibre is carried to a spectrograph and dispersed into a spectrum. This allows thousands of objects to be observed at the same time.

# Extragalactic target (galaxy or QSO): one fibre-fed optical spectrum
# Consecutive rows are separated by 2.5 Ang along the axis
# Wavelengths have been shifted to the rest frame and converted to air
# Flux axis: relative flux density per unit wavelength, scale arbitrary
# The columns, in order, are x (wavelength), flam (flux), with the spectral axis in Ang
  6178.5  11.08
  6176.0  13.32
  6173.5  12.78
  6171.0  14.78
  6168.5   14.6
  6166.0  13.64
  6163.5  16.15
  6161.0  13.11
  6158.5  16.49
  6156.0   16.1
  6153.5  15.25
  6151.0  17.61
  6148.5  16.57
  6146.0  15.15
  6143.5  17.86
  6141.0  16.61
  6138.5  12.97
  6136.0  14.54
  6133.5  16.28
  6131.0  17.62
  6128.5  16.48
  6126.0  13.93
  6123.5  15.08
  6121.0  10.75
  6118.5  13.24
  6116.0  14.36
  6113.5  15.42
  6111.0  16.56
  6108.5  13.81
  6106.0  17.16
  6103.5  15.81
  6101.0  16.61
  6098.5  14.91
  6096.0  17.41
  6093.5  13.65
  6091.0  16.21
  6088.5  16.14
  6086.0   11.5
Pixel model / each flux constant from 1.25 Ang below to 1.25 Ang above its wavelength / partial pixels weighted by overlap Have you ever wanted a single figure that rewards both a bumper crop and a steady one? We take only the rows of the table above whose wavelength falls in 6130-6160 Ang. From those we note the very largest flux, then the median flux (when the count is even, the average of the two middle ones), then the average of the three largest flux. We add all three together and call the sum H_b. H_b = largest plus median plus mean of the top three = 51.9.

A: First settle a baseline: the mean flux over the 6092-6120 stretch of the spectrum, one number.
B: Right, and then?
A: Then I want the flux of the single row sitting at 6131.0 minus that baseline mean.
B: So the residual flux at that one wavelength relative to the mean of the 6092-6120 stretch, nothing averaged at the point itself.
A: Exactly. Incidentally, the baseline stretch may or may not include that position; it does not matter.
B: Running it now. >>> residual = 2.3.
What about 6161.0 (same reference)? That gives -2.2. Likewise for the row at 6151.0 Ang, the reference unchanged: 2.3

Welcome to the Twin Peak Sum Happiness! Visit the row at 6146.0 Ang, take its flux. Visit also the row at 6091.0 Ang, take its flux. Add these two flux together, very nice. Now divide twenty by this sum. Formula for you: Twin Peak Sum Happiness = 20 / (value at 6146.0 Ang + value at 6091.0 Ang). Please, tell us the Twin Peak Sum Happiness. 0.638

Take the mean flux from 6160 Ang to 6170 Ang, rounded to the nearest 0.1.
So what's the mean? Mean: 14.4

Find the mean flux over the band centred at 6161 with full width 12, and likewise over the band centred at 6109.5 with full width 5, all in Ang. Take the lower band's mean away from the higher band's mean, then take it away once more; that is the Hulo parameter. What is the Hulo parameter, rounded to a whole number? -15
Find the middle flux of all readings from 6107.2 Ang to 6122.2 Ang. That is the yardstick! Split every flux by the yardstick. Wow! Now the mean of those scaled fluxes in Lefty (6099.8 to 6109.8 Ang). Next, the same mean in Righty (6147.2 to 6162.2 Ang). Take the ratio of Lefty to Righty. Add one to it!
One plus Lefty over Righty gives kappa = 2.00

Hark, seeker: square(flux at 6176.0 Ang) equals 177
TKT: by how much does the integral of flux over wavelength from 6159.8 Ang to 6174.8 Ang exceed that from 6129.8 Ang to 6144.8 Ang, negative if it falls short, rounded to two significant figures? -27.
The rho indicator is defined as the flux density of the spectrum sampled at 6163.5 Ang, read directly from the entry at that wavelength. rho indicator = 16.15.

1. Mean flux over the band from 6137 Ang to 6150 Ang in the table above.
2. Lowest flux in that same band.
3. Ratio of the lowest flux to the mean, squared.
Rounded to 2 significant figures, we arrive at 0.67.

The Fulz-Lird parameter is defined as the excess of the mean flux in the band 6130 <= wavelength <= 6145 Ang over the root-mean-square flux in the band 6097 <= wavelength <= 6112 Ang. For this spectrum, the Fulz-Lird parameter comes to 0.1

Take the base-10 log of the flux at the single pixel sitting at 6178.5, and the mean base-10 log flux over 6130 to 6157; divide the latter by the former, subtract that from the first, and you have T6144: -0.11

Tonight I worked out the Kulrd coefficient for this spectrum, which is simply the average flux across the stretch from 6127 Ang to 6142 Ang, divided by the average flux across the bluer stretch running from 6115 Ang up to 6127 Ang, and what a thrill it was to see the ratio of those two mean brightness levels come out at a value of 1.17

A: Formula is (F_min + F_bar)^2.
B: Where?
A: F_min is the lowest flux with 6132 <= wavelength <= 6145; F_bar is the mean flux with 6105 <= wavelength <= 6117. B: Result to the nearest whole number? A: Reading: 808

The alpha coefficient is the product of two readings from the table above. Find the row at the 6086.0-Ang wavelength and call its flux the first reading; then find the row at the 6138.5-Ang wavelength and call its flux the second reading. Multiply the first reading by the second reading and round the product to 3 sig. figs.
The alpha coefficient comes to 149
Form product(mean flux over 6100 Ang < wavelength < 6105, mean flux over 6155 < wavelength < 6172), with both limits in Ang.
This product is 243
